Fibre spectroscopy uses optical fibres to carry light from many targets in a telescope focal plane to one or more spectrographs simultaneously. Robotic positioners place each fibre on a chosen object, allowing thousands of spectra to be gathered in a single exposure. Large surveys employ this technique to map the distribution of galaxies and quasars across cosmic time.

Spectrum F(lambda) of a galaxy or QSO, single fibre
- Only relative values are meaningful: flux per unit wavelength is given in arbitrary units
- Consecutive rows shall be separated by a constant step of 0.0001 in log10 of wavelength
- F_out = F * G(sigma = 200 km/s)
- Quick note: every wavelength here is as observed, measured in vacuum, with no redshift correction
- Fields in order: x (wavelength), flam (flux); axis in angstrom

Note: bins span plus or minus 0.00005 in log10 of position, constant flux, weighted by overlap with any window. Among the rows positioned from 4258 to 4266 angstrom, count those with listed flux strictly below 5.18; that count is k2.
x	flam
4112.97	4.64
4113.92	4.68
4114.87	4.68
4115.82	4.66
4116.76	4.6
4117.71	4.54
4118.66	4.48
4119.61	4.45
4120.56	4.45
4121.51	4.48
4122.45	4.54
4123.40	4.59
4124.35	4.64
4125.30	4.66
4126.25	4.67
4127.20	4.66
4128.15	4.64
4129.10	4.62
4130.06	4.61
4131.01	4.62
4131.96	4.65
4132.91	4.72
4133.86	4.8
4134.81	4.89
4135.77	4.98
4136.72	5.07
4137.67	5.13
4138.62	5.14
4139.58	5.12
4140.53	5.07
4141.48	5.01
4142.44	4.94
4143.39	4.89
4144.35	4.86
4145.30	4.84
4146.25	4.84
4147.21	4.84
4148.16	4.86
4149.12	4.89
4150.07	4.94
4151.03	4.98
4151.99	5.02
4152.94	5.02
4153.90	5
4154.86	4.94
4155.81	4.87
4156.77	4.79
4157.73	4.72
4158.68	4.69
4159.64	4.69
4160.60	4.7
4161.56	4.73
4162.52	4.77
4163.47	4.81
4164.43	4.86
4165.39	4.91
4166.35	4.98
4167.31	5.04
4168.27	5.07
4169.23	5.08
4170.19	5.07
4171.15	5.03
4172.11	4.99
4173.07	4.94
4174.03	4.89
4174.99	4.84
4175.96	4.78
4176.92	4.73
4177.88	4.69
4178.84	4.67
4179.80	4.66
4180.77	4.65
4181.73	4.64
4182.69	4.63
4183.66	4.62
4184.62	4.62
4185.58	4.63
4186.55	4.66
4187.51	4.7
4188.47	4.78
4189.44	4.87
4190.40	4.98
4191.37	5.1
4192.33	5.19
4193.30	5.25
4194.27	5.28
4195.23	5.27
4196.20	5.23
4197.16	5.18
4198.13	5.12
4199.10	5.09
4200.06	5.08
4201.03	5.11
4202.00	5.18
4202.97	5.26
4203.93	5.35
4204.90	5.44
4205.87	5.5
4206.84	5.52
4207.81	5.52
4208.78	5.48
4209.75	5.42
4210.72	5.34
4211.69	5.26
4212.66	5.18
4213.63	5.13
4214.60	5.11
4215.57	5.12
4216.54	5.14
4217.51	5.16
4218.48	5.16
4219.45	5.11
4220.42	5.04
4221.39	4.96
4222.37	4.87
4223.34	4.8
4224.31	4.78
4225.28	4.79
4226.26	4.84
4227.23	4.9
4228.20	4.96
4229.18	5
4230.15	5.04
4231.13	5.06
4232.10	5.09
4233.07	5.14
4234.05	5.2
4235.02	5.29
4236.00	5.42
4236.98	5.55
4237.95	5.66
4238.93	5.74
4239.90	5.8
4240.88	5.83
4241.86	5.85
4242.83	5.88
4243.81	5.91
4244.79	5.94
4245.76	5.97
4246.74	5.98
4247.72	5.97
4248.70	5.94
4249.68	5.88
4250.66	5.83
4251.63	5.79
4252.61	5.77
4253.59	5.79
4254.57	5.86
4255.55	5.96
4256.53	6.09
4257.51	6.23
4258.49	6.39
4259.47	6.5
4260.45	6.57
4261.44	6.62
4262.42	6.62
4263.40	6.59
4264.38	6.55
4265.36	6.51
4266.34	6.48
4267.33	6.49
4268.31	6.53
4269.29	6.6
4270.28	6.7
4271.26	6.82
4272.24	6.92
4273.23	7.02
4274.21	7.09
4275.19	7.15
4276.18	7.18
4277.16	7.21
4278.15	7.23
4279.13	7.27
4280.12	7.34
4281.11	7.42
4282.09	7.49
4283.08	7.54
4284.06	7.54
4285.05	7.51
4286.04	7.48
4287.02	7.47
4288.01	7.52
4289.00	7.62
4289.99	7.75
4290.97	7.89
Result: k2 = 0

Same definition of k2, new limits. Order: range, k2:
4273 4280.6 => 0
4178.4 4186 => 8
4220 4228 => 8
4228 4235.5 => 6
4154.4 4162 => 8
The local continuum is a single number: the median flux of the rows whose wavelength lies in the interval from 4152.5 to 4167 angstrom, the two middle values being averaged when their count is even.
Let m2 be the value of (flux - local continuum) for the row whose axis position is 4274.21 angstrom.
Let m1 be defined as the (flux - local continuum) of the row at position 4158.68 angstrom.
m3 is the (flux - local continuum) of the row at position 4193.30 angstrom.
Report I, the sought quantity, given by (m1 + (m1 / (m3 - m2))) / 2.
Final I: 0.0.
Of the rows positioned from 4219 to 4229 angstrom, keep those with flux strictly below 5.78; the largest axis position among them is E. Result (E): 4228.20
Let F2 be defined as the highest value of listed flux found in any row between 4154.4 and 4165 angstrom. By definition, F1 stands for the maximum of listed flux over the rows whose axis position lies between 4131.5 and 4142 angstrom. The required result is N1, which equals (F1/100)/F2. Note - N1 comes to 0.0104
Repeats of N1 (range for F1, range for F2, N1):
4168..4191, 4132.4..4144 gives 0.0099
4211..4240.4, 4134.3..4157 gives 0.0113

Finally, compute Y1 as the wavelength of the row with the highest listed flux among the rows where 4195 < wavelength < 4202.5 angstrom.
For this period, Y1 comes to 4195.23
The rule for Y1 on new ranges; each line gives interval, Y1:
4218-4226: 4218.48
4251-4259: 4258.49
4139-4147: 4139.58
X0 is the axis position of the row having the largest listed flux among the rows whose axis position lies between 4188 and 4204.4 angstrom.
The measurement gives 4203.93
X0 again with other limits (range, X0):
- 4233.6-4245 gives 4244.79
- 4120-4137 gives 4136.72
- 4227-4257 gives 4256.53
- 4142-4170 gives 4169.23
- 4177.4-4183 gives 4177.88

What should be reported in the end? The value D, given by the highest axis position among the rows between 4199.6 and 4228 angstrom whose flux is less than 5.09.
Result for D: 4227.23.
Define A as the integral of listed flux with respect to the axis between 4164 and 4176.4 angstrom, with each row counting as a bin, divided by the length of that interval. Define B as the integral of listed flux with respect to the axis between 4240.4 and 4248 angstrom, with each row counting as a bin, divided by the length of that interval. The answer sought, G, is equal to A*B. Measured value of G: 29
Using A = 5.0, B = 5.92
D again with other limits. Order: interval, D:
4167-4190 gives 4189.44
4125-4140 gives 4136.72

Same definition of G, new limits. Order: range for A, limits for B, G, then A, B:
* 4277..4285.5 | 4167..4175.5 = 37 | 7.4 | 4.99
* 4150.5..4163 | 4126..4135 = 23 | 4.8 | 4.68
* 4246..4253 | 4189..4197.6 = 30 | 5.9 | 5.15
